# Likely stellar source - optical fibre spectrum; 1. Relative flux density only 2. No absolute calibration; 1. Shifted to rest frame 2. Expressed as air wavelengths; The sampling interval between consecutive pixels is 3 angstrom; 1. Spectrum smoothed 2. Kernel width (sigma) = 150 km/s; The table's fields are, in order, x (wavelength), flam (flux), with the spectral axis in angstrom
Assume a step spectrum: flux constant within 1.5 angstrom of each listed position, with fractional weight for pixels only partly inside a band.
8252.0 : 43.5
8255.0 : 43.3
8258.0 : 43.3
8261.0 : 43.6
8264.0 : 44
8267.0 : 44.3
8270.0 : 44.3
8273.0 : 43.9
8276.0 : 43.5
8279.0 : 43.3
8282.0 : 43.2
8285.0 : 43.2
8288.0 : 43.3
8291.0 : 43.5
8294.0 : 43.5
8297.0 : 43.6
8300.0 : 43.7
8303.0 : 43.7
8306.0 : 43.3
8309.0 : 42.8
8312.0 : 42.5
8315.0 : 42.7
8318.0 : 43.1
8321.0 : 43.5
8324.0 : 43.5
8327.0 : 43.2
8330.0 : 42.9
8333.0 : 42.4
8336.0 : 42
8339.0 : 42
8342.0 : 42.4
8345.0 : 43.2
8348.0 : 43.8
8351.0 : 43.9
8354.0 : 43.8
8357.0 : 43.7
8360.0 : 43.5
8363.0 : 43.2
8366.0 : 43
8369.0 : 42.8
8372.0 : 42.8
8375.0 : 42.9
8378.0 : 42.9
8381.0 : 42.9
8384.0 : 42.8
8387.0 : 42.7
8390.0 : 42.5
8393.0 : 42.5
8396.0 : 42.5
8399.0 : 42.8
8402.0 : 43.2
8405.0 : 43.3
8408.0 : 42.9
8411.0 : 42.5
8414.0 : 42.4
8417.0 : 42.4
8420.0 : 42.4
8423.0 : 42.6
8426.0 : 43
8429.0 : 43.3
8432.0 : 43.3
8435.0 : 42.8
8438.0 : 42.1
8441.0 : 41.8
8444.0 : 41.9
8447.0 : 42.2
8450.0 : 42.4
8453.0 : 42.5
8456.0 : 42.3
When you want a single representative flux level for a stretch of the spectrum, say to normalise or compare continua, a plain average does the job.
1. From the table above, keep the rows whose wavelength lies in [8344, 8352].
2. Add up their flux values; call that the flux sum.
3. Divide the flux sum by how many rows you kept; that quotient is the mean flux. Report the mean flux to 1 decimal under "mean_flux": 43.6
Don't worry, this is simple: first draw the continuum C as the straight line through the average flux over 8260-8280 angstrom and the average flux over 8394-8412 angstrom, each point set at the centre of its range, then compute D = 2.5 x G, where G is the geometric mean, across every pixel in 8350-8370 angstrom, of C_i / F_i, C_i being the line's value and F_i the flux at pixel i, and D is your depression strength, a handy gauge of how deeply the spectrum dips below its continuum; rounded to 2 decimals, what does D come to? 2.49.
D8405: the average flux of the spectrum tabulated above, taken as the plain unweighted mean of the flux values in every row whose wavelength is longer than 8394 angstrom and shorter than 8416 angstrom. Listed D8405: 42.8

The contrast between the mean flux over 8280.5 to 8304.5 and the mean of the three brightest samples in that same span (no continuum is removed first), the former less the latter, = -0.20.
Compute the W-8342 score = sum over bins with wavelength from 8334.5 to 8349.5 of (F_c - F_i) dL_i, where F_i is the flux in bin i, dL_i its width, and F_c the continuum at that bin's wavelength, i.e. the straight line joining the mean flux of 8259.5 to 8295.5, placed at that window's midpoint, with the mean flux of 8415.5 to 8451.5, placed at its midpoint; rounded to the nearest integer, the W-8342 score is 7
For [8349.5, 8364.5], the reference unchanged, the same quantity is -8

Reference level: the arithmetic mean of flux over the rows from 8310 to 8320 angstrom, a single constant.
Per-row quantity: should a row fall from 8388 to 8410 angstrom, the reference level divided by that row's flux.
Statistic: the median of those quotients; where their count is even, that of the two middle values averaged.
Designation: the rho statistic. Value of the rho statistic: 1.00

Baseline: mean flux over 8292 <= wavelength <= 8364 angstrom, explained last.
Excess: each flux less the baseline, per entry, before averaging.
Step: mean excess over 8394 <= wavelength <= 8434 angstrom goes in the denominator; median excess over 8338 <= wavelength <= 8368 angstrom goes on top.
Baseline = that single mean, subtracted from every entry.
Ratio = -0.5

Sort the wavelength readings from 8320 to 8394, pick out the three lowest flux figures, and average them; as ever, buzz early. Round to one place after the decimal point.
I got 42.1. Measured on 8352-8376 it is 42.8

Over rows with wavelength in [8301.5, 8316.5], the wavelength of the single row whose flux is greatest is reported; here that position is 8303.0 angstrom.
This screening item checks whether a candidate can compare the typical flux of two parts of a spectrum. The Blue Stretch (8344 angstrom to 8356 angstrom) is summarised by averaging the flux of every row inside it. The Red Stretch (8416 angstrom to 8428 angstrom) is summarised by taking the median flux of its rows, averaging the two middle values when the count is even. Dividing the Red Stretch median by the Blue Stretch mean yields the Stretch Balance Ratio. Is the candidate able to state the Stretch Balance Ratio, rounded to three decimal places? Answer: 0.973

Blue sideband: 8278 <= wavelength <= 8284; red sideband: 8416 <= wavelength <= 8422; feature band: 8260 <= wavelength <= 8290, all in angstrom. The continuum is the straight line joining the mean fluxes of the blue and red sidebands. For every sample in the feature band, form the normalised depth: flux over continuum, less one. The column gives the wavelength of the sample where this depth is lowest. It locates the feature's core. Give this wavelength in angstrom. 8282.0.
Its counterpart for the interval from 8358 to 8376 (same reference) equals 8369.0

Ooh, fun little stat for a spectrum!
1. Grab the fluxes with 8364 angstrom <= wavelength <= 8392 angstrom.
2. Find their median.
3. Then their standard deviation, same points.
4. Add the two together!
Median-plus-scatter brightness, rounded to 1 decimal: 42.9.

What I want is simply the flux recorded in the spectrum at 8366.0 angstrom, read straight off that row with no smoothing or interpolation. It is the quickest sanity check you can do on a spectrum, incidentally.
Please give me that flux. 43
